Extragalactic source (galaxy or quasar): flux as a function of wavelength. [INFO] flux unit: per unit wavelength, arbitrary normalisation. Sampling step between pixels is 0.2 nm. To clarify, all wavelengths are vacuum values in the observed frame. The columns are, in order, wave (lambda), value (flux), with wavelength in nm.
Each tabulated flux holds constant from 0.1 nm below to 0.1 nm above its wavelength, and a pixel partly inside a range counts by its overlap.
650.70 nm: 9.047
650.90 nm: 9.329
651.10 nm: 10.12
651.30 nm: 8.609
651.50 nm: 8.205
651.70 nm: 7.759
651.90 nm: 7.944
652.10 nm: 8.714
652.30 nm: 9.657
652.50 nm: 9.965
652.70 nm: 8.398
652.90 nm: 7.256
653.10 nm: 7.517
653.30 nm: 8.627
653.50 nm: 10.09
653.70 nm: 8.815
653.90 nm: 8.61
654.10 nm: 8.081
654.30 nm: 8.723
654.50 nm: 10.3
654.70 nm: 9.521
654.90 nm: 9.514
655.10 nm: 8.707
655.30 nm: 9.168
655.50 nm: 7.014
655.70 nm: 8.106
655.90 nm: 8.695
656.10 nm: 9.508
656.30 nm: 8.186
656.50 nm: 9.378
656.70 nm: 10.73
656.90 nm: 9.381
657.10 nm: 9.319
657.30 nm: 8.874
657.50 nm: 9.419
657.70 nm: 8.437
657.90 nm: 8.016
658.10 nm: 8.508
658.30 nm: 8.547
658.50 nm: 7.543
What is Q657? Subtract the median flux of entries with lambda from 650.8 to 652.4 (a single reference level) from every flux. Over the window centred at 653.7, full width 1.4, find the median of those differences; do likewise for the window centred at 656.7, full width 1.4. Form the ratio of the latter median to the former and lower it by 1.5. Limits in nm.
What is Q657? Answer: -22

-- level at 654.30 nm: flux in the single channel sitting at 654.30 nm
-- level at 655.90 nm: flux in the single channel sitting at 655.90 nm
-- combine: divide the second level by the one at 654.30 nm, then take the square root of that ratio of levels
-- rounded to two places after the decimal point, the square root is 1.00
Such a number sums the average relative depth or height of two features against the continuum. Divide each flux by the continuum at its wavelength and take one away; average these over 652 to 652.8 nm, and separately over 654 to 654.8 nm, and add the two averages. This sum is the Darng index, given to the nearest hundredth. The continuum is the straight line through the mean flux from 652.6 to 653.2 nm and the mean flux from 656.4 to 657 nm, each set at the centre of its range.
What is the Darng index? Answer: 0.30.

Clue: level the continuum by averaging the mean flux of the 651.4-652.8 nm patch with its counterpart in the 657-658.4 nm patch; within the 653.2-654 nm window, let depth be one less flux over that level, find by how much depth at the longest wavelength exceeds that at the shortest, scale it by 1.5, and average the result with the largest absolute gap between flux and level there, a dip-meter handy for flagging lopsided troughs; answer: 0.70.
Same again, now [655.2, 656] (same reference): 0.88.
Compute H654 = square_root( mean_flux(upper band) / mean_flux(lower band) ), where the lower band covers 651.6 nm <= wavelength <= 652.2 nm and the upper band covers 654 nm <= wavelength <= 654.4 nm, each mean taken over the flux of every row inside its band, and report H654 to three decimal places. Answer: 1.016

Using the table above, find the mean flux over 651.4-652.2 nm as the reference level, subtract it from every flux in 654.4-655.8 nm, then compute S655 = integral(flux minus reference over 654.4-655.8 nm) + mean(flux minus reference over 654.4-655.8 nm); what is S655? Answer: 1.8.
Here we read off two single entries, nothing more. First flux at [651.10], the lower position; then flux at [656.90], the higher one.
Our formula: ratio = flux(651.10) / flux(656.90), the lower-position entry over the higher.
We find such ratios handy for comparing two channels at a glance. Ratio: 1.08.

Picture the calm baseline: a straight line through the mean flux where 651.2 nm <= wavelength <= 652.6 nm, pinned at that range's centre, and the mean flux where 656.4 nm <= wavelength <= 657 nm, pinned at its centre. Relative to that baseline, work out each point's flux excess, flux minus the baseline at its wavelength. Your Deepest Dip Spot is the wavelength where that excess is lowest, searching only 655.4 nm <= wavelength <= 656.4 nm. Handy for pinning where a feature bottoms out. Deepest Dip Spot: 655.50 nm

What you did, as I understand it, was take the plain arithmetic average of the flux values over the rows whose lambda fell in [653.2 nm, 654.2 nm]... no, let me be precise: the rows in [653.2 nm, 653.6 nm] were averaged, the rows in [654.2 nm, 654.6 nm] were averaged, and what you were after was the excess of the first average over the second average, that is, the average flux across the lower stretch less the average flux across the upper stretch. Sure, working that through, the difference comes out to -0.2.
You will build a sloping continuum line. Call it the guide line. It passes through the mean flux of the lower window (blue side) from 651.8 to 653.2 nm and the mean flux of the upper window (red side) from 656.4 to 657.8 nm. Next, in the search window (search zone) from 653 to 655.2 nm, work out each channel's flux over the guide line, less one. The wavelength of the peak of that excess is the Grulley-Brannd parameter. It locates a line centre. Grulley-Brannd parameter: 653.50 nm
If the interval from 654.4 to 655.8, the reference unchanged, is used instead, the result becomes 654.50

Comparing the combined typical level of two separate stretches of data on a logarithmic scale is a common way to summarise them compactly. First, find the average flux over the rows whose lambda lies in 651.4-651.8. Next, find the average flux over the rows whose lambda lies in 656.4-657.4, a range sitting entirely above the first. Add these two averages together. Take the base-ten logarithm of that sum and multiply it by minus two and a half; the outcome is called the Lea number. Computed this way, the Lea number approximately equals -3.11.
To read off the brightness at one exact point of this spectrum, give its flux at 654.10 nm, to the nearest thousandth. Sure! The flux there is 8.081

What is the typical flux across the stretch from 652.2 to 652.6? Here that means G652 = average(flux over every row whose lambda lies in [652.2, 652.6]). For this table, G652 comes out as 9.8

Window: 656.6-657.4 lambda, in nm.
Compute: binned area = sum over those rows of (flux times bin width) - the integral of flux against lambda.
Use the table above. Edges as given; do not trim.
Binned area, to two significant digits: 7.7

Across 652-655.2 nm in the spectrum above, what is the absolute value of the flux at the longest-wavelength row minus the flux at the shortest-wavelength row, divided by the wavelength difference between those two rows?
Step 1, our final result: 0.00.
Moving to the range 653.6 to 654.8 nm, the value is 0.71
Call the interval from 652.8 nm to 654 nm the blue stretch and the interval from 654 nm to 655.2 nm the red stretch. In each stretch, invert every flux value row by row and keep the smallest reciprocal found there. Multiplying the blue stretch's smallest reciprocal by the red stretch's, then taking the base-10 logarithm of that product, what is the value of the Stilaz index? -2.02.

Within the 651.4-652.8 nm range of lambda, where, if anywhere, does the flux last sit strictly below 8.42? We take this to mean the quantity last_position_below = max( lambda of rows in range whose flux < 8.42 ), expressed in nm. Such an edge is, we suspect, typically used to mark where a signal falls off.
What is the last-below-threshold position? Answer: 652.70 nm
